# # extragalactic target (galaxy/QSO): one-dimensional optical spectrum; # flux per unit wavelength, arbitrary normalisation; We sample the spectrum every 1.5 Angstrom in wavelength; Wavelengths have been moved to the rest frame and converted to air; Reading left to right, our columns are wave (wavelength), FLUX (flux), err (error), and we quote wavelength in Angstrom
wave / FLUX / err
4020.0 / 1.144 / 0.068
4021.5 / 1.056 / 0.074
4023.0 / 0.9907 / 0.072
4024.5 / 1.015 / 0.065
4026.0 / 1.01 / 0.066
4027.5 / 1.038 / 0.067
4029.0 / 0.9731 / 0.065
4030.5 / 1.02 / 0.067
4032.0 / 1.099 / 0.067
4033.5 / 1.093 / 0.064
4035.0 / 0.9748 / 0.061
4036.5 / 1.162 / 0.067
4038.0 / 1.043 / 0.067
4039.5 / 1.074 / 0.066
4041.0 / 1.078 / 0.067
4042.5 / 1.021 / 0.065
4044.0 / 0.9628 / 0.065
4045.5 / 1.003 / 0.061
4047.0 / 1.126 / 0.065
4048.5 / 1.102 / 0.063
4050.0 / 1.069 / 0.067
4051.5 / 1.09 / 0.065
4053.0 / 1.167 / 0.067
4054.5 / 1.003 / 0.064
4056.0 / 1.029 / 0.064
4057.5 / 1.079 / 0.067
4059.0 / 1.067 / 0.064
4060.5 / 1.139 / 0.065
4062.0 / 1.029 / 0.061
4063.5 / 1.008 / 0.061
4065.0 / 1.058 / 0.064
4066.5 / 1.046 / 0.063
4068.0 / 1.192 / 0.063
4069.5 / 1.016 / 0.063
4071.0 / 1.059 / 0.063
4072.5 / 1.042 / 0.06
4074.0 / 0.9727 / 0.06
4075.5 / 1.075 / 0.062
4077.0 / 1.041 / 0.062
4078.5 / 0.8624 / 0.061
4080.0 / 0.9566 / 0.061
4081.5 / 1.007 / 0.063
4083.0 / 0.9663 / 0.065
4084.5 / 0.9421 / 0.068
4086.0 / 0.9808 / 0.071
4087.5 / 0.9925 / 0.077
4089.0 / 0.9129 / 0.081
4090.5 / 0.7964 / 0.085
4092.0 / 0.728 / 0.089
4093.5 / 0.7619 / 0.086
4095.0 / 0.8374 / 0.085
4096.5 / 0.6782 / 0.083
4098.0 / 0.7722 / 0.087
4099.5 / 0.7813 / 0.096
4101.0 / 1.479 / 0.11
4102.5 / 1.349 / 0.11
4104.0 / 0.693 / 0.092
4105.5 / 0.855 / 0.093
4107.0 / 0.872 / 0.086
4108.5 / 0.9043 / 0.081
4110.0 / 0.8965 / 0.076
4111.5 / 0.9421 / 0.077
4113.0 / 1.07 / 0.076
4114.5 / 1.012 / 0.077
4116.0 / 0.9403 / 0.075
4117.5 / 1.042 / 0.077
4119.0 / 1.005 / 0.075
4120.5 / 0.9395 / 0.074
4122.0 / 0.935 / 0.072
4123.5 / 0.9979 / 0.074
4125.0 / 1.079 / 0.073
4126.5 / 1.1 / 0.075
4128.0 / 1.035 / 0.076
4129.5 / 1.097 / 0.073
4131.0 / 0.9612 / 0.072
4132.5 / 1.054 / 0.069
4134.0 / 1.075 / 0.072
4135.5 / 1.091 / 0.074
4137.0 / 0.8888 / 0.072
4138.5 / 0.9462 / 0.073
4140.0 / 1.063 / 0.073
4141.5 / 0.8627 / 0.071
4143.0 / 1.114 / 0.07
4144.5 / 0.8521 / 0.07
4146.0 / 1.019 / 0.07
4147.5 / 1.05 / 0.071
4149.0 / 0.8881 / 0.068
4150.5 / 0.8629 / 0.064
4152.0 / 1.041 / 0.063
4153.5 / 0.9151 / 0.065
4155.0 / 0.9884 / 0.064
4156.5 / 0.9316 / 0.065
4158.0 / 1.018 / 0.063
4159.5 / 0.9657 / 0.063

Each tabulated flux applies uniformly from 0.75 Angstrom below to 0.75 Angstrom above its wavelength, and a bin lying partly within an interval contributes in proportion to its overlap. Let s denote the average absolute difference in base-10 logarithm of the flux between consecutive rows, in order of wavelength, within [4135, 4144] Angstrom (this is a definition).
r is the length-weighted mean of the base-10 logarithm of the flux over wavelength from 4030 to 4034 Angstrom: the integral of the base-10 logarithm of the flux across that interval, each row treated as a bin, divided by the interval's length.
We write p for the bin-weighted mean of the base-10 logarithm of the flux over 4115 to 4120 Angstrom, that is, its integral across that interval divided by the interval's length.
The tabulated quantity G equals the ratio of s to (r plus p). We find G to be 2.7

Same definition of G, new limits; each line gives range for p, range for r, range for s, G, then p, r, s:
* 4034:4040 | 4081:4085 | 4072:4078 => 2.2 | 0.03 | -0.013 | 0.029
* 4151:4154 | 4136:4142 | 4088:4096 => -1.1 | -0.01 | -0.024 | 0.040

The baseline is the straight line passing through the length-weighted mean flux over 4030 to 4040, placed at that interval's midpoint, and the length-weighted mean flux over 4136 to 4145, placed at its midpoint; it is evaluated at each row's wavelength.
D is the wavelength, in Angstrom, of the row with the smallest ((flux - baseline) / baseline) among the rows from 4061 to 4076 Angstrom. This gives 4074.0 Angstrom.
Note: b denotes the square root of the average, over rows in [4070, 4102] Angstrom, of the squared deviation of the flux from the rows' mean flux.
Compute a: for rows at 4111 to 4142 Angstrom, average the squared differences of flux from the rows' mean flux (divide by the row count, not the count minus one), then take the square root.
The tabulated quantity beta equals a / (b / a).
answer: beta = 0.03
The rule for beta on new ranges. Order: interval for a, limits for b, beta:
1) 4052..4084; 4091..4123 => 0.03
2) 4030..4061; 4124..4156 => 0.04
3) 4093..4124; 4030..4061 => 0.63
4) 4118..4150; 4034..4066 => 0.12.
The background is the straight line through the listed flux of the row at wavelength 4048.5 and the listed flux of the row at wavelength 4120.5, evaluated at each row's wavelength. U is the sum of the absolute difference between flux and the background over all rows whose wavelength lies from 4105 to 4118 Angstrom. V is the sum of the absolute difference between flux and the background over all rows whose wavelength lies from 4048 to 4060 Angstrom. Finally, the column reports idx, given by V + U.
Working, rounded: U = 0.6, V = 0.3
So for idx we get 0.9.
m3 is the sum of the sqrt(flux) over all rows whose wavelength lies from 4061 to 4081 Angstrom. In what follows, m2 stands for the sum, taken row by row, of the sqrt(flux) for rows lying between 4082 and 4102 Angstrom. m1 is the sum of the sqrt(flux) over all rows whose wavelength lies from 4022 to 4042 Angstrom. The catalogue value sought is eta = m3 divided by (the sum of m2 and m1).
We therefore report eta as 0.516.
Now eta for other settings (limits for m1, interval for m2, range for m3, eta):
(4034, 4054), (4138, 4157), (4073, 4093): 0.481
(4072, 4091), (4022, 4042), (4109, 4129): 0.499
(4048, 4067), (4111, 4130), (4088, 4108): 0.458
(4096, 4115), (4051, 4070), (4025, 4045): 0.510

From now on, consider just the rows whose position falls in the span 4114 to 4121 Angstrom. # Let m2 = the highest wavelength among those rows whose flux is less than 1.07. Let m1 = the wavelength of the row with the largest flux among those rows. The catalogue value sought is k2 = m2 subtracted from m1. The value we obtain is -3.0 Angstrom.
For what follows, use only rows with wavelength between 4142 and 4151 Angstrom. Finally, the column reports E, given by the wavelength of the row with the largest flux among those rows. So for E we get 4143.0 Angstrom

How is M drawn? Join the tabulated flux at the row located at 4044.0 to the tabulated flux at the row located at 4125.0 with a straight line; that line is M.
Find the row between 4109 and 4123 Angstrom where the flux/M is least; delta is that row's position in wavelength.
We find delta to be 4110.0 Angstrom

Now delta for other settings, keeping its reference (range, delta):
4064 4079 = 4078.5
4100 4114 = 4104.0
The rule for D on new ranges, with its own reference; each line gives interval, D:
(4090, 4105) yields 4096.5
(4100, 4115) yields 4104.0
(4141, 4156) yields 4144.5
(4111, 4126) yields 4111.5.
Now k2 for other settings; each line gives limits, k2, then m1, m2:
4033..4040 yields -1.5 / 4036.5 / 4038.0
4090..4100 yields -4.5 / 4095.0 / 4099.5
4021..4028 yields -6.0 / 4021.5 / 4027.5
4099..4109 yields -7.5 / 4101.0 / 4108.5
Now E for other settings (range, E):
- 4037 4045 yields 4041.0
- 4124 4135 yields 4126.5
